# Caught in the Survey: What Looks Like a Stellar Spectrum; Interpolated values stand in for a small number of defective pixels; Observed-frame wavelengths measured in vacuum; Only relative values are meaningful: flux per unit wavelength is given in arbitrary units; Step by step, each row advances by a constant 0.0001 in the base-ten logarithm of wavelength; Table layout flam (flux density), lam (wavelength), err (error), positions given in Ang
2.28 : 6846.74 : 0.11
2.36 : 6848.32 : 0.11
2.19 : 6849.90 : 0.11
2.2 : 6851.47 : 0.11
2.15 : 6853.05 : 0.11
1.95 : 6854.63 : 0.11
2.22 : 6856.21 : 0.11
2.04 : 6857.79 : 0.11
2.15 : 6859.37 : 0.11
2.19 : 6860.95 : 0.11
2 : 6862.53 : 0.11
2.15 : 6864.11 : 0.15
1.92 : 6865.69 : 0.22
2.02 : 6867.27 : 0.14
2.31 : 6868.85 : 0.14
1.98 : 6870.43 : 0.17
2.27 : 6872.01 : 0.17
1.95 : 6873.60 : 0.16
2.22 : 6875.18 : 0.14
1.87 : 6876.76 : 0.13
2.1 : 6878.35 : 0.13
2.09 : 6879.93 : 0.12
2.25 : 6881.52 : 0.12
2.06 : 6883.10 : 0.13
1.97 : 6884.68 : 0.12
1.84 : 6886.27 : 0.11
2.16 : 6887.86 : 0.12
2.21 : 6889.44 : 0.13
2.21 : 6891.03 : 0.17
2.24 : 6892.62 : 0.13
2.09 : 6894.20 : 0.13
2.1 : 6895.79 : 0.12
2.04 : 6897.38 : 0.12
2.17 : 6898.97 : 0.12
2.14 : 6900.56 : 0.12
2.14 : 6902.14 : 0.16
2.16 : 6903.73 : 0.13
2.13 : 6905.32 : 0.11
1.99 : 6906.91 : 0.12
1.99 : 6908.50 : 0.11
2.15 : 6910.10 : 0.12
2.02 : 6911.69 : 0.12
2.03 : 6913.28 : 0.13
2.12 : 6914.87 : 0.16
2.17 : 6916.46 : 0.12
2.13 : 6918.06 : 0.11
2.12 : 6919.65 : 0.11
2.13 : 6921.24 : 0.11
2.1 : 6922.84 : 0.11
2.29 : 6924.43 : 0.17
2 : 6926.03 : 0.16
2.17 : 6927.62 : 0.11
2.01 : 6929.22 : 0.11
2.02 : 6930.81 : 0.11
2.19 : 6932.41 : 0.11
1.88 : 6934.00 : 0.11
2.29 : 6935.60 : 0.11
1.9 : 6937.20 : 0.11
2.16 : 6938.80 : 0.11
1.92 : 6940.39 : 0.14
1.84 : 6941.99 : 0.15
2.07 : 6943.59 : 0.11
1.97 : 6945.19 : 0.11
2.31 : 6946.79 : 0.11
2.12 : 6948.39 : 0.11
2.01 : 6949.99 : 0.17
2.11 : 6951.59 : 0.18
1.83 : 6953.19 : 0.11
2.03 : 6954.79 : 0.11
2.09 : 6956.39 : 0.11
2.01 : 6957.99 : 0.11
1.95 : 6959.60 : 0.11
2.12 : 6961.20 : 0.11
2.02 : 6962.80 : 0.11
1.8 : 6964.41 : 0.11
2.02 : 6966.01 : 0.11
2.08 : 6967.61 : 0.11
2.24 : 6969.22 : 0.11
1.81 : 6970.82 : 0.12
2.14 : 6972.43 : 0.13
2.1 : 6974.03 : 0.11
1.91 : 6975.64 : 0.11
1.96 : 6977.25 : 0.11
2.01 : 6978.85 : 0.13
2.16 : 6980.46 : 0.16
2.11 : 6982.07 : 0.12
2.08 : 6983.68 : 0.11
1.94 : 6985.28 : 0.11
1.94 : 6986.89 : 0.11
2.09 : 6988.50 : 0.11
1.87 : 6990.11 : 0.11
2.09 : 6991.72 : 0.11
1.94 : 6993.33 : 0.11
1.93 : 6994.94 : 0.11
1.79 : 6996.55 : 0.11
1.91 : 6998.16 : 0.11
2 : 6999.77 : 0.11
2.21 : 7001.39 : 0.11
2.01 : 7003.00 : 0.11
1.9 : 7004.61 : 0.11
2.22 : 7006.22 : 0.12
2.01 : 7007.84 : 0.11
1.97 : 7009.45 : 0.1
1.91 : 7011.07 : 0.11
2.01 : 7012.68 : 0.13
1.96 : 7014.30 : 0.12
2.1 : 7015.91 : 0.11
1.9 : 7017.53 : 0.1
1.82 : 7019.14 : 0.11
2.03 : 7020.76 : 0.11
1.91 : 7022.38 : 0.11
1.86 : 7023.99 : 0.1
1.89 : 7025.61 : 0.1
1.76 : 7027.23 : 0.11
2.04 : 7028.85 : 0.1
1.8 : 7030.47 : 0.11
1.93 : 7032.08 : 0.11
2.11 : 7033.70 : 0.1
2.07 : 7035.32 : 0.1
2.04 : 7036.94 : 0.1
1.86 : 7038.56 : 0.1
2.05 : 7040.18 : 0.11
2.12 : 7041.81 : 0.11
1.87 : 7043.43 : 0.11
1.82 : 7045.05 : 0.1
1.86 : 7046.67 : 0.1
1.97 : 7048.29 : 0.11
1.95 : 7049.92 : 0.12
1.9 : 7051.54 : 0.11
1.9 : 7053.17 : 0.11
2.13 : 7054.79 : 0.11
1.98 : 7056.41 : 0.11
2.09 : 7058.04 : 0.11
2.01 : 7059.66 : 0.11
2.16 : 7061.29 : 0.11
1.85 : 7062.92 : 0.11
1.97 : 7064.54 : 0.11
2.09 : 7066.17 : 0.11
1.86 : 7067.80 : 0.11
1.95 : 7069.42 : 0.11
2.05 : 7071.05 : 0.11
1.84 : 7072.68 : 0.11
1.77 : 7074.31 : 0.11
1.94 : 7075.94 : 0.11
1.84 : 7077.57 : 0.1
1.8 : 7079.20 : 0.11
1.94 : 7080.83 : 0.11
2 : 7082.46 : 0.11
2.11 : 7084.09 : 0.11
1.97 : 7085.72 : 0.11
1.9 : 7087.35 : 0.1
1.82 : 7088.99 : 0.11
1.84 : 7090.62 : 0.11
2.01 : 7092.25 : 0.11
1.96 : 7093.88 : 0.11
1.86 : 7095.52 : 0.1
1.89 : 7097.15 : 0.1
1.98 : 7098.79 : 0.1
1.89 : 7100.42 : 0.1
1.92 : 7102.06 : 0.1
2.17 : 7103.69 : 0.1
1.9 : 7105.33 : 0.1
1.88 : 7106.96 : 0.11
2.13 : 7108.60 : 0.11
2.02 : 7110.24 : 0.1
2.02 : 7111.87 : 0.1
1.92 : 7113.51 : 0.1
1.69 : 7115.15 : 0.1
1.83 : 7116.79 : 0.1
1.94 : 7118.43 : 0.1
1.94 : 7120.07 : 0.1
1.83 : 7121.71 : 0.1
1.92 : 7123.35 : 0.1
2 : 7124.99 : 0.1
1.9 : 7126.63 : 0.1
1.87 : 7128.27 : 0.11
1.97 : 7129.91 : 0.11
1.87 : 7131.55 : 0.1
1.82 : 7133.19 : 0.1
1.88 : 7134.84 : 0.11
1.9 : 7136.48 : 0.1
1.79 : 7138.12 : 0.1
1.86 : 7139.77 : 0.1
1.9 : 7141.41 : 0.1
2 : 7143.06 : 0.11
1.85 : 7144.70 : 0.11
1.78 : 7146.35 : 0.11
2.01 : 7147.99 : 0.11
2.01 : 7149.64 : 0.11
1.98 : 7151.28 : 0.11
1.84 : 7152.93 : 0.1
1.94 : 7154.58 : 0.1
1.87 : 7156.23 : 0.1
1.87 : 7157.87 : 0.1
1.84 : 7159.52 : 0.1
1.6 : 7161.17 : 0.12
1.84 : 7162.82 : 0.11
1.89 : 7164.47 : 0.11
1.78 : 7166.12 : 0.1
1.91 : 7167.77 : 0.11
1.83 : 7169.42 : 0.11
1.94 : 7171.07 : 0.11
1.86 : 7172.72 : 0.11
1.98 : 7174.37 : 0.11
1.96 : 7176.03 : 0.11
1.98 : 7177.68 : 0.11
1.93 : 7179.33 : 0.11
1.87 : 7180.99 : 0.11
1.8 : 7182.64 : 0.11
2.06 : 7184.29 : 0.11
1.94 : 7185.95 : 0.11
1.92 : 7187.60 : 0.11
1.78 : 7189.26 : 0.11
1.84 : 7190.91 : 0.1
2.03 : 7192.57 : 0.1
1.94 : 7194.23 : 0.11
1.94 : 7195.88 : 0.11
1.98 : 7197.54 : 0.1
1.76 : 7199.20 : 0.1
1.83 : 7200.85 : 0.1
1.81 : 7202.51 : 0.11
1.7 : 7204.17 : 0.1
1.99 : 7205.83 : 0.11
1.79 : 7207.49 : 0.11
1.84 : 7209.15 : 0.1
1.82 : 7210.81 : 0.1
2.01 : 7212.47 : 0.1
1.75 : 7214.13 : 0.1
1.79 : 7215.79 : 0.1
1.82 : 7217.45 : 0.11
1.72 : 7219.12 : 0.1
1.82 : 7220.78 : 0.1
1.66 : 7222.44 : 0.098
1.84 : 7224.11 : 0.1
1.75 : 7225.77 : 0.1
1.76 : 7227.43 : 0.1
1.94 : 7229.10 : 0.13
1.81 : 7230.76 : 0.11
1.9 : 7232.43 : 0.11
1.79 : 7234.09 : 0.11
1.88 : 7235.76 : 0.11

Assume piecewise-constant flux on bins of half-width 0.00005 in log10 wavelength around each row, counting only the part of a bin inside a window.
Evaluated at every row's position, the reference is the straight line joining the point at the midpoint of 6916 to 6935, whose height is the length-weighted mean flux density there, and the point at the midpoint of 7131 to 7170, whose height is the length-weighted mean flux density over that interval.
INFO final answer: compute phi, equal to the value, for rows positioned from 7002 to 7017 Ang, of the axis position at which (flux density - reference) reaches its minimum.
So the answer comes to 7004.61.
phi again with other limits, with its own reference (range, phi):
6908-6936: 6934.00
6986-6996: 6990.11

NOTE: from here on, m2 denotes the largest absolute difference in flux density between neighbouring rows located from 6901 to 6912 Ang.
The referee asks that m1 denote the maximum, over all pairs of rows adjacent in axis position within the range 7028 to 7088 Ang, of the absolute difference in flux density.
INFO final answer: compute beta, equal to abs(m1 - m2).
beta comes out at 0.15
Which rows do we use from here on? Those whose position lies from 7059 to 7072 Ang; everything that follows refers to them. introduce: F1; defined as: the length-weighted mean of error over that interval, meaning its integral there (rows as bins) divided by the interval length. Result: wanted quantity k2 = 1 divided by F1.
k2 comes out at 9.1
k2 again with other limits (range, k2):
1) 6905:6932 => 8.1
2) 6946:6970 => 8.4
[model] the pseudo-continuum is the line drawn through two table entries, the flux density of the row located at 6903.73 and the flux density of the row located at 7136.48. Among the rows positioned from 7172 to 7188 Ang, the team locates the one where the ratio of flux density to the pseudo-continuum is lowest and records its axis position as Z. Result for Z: 7182.64 Ang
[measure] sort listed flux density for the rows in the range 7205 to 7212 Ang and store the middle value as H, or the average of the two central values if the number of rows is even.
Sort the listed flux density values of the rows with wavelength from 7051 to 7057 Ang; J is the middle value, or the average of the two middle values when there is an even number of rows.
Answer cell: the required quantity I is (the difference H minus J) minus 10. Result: -10.1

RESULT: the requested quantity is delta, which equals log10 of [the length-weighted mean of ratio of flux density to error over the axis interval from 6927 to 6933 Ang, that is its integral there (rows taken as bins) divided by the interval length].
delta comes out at 1.28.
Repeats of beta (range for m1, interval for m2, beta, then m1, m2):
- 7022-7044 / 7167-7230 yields 0.01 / 0.28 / 0.290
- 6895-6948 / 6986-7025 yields 0.09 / 0.41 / 0.320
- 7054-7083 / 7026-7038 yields 0.03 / 0.31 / 0.280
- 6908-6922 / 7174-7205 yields 0.10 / 0.16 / 0.260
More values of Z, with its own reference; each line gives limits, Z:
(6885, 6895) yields 6886.27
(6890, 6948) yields 6941.99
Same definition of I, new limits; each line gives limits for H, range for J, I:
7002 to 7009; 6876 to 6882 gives -10.1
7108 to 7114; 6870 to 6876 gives -10.1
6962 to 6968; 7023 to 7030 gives -9.9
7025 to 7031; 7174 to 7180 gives -10.1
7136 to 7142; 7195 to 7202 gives -10.0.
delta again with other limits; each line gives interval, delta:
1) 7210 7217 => 1.26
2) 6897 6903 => 1.22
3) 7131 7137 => 1.26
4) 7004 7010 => 1.27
